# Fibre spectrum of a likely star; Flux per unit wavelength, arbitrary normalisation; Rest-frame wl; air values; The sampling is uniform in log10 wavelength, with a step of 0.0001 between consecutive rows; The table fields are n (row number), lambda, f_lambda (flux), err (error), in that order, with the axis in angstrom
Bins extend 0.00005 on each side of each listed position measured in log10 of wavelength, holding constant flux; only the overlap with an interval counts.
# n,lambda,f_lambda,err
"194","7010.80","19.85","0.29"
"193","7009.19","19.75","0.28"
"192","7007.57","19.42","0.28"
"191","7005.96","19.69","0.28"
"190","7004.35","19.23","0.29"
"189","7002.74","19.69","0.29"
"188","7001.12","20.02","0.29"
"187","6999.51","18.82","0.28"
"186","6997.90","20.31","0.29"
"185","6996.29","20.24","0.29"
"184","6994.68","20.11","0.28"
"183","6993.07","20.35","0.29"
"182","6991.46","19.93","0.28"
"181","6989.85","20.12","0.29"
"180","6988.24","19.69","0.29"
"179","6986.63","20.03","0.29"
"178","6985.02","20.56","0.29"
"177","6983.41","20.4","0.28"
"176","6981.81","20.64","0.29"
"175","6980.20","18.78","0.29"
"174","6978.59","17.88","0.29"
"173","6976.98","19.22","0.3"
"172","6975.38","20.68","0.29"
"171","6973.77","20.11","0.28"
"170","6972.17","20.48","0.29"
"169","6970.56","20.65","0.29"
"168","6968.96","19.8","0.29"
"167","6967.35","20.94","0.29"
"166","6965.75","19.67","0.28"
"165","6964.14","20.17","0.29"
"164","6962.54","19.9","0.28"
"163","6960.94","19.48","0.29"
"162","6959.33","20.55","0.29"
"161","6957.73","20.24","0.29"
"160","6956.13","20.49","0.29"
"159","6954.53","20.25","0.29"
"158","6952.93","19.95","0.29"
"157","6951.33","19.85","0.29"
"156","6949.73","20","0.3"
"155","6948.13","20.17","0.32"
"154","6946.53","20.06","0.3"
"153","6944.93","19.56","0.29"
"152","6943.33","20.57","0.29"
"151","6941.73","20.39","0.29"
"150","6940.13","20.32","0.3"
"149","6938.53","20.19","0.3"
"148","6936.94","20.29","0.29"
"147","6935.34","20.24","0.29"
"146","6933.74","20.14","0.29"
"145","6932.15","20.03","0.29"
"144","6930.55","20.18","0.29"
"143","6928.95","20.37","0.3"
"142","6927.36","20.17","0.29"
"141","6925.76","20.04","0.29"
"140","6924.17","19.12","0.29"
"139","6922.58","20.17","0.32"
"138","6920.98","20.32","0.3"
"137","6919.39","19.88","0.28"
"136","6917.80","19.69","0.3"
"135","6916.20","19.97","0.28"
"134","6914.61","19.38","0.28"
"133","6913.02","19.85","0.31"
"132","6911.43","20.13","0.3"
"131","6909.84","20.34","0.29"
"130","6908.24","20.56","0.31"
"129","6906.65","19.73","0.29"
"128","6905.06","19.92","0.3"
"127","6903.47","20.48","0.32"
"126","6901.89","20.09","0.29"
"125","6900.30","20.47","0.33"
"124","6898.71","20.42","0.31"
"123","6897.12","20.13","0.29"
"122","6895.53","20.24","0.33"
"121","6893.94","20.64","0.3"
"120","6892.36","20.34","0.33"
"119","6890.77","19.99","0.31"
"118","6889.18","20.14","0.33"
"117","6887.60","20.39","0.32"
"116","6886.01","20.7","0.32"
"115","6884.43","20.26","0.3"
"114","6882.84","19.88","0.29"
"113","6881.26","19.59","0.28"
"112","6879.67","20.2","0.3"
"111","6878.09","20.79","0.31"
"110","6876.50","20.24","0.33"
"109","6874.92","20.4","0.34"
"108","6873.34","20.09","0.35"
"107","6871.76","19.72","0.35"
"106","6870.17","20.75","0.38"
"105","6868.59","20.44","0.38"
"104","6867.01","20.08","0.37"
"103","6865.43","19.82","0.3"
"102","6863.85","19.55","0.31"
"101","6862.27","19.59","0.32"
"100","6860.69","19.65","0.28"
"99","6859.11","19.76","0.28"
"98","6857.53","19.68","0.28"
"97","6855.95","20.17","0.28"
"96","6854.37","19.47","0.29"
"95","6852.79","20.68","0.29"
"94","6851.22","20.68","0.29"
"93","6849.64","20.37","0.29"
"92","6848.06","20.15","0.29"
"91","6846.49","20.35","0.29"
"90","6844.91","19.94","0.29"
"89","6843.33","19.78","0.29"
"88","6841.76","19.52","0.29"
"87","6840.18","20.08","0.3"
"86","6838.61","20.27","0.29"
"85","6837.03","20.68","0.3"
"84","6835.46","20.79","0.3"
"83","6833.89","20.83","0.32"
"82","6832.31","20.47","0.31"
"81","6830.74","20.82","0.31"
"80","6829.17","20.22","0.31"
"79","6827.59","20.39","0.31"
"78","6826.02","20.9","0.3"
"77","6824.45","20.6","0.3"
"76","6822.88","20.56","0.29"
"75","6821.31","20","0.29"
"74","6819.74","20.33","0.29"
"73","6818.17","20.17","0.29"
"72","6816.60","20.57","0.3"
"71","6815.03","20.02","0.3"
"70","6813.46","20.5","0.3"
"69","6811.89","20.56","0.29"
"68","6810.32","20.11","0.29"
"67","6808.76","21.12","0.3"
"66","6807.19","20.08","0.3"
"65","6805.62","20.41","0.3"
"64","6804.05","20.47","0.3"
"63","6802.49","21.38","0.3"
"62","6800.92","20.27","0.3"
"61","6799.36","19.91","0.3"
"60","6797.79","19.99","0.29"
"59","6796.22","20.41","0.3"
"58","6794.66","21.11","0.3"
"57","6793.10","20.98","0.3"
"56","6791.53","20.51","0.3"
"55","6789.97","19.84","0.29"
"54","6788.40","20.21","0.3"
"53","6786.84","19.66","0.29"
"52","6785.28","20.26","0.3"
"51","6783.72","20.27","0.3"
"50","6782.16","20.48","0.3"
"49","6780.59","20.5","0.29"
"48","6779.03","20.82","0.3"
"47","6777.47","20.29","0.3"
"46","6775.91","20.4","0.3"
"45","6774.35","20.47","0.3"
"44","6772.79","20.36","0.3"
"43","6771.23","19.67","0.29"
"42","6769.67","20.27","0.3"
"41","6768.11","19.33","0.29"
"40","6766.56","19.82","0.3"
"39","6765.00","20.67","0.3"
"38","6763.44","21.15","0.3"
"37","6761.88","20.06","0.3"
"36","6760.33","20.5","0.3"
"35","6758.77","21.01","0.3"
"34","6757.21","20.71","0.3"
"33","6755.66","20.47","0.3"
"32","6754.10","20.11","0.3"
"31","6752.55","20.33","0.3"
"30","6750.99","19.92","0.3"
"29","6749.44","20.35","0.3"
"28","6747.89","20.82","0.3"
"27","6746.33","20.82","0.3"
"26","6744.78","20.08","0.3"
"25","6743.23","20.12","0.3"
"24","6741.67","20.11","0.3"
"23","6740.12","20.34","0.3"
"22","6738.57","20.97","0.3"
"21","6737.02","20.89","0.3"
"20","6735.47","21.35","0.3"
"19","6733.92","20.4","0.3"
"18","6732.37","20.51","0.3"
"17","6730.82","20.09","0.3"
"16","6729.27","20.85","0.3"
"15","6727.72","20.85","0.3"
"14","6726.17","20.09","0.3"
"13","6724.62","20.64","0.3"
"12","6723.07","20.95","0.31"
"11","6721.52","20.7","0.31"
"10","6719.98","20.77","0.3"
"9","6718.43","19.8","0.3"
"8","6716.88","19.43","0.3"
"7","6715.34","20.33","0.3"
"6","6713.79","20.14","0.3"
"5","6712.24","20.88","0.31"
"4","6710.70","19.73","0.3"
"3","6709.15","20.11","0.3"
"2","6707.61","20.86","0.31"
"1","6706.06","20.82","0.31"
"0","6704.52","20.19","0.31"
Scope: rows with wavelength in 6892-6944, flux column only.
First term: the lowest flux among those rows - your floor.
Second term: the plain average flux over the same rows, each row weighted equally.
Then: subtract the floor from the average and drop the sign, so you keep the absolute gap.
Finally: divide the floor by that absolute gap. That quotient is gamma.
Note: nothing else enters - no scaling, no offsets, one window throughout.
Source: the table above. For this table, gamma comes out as 19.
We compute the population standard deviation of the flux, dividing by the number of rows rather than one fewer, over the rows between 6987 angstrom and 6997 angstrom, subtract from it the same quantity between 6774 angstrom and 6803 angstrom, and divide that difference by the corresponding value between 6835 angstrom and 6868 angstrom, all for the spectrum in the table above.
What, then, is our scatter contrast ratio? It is -0.50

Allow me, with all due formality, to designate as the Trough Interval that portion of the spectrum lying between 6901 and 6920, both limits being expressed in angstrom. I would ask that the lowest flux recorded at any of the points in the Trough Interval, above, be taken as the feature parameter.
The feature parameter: 19.38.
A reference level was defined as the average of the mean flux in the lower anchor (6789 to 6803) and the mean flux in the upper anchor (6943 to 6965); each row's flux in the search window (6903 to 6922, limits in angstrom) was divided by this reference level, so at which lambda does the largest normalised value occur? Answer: 6908.24 angstrom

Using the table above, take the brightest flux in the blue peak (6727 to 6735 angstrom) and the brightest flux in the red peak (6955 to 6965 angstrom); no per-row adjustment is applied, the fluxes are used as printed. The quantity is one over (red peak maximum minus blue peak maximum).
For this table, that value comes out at -3.3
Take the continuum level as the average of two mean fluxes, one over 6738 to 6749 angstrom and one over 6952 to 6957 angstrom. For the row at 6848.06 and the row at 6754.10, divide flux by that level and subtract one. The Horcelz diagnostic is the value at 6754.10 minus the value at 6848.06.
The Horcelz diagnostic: -0.002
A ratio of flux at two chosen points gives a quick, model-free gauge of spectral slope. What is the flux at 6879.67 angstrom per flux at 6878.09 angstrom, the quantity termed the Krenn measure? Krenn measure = 0.972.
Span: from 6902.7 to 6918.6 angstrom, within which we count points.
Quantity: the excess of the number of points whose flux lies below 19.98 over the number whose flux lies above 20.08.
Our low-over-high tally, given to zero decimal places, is 2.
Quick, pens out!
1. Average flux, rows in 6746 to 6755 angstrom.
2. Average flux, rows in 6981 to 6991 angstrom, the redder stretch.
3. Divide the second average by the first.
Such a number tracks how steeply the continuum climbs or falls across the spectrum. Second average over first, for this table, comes 0.993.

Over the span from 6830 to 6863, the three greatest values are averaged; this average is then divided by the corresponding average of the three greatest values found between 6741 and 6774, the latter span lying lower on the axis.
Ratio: 0.99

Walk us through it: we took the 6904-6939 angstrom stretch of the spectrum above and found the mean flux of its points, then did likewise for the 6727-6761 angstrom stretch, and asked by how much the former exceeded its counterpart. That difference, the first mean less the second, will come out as -0.49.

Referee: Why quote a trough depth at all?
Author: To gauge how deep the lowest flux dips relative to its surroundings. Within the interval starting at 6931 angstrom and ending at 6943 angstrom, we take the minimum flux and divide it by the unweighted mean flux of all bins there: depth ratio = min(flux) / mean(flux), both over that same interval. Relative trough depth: 0.99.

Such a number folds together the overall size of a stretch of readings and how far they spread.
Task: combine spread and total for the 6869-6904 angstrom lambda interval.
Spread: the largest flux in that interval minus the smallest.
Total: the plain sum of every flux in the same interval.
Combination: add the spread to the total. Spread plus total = 447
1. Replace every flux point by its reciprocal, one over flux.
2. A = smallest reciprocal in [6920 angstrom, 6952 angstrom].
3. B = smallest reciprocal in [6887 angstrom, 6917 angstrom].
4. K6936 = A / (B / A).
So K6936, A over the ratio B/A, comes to 0.0488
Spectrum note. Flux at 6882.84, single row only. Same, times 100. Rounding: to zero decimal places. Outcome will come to 1988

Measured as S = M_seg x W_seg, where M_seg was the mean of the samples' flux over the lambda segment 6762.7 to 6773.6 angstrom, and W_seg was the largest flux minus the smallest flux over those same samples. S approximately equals 37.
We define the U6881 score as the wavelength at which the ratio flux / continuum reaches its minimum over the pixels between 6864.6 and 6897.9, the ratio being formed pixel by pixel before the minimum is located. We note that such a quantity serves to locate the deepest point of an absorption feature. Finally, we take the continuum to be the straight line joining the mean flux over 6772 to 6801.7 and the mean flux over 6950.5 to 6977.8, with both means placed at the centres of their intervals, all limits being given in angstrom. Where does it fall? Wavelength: 6881.26 angstrom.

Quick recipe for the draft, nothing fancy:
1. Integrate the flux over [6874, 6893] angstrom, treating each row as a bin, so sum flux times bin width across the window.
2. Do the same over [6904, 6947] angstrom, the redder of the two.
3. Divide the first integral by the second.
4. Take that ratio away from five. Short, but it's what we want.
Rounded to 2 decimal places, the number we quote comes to 4.55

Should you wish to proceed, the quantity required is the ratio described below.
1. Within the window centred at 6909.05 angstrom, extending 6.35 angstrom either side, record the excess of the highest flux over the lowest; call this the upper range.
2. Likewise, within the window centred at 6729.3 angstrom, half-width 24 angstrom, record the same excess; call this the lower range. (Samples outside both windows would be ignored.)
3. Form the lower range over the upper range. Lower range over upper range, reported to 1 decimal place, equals 1.6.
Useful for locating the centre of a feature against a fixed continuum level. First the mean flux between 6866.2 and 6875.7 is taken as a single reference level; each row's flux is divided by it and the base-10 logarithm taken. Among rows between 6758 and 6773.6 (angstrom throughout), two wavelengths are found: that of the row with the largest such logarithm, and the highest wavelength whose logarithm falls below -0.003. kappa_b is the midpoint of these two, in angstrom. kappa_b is 6767.3 angstrom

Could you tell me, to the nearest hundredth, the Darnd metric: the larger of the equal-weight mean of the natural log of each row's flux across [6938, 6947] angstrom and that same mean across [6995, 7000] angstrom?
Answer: 3.00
